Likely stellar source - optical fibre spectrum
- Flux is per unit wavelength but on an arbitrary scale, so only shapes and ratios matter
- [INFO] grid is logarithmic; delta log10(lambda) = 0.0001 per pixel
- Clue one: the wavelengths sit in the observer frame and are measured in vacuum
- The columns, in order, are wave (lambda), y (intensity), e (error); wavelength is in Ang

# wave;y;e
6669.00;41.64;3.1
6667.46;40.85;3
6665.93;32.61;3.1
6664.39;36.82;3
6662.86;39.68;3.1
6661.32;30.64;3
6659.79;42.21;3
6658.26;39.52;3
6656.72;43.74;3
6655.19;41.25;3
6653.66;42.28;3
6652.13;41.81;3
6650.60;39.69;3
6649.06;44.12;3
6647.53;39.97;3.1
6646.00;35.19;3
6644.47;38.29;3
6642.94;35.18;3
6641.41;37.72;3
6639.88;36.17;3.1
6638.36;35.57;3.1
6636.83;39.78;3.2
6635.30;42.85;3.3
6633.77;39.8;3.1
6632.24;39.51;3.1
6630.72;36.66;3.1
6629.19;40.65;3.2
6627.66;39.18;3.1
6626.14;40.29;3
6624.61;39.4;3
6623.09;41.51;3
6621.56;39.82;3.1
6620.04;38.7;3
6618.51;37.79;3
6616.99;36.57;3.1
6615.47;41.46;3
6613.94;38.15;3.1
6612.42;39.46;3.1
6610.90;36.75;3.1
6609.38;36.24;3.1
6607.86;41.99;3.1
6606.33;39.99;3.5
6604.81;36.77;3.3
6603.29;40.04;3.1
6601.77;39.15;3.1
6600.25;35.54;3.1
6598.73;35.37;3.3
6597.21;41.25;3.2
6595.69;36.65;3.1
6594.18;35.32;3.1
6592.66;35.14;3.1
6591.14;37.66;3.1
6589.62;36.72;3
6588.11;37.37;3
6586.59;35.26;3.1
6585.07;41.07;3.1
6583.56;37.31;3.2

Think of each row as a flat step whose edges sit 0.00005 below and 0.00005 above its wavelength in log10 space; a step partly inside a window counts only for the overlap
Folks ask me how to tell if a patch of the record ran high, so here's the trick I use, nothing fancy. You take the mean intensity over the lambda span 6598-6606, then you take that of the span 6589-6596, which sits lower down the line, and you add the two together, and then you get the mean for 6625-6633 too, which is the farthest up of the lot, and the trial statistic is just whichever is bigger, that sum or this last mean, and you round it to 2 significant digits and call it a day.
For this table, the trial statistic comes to 74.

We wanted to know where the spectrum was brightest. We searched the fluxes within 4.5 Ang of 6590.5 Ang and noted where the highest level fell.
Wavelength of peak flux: 6591.14 Ang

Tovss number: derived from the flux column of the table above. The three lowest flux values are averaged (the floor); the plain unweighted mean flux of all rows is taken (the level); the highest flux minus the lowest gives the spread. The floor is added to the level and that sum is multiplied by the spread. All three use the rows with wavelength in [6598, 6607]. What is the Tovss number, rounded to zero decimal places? 344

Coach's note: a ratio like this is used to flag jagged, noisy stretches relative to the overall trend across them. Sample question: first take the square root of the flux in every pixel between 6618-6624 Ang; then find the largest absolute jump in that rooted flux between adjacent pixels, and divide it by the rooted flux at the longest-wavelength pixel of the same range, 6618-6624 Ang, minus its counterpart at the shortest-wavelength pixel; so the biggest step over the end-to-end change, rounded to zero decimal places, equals 0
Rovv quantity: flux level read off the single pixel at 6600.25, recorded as 35.54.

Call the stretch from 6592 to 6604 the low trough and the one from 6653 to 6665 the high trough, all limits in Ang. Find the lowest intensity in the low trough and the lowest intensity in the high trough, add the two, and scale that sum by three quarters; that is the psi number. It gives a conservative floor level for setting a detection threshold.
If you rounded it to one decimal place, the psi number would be 49.3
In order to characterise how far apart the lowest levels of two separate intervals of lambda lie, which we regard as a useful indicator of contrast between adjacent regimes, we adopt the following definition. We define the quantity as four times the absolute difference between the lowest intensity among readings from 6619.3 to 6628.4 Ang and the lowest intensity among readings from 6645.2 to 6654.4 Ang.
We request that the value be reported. 14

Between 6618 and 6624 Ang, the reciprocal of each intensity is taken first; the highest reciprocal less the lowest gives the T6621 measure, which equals 0.0024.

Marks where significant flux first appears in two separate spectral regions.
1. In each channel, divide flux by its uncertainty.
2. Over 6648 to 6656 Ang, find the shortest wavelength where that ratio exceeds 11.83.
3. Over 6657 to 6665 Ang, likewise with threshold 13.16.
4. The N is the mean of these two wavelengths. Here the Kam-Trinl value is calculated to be 6653.7 Ang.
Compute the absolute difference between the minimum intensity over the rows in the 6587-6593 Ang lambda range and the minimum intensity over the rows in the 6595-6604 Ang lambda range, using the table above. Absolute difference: 0.2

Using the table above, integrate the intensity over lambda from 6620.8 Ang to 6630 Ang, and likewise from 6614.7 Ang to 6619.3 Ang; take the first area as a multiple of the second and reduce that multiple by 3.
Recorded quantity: -0.92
